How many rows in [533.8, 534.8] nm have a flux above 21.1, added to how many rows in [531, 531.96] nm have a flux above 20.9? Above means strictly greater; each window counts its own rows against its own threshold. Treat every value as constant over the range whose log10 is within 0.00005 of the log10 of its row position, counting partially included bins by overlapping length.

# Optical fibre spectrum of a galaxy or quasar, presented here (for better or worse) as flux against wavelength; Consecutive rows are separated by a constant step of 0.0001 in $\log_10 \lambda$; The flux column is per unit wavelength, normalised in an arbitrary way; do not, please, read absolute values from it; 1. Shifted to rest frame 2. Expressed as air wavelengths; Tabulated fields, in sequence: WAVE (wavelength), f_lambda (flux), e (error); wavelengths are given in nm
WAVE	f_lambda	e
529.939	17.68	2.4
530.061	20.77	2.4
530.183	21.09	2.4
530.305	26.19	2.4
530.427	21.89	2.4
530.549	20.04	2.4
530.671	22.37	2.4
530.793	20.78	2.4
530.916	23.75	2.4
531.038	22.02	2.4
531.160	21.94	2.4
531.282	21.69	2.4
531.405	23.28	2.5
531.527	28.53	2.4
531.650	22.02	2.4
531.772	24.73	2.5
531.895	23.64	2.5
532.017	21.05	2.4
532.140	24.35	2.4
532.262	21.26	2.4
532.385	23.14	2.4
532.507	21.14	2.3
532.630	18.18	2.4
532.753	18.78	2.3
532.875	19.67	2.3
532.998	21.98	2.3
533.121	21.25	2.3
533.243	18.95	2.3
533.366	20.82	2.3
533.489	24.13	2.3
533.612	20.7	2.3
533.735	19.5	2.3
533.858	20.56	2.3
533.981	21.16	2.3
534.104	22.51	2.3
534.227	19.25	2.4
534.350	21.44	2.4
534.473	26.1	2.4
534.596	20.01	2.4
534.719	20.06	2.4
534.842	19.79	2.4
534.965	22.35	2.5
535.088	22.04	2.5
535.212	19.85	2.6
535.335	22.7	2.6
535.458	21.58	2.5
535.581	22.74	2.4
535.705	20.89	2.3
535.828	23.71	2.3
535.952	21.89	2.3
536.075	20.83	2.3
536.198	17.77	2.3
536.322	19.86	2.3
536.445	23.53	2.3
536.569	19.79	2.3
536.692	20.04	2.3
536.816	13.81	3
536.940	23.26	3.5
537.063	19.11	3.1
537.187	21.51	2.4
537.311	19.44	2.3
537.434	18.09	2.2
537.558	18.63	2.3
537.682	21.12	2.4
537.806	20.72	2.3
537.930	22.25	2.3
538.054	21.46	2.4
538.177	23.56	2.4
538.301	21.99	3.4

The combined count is 12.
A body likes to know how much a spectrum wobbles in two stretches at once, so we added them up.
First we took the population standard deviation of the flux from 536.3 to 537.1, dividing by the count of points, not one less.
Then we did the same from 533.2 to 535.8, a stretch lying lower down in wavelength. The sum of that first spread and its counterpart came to 4.67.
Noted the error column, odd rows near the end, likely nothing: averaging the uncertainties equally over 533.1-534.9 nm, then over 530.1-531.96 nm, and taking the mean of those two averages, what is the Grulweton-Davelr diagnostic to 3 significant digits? 2.38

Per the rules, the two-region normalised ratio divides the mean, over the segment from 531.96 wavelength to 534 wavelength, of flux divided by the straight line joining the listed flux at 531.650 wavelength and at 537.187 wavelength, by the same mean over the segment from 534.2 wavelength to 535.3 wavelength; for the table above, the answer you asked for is 0.98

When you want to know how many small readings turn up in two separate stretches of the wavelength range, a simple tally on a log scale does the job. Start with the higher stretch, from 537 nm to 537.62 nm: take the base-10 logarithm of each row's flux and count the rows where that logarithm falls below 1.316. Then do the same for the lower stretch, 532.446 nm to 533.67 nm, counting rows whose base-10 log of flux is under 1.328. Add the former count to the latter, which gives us 12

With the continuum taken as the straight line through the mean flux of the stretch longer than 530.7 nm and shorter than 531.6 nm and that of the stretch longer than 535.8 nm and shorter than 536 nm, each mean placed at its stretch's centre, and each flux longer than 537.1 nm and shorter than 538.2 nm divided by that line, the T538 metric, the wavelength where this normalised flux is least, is 537.434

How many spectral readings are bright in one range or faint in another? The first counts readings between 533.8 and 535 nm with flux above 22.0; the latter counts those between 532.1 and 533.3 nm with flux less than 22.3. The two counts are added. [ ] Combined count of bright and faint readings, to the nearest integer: 11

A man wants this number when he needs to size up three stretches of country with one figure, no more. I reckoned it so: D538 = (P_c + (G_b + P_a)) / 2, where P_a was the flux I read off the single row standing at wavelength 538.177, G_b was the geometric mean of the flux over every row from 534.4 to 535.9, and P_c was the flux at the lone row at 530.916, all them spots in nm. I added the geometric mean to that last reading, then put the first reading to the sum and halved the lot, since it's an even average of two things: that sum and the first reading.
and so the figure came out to 34.5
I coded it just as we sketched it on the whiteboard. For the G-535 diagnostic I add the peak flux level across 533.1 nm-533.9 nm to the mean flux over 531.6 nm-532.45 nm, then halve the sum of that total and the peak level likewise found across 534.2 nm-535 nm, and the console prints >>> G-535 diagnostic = 36.6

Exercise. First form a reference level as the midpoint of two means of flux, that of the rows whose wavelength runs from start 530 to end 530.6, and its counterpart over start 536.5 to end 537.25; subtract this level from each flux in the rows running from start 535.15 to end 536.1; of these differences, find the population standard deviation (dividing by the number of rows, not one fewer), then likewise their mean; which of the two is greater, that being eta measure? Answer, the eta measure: 1.17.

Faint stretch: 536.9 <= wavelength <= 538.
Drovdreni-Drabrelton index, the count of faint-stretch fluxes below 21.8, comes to 7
